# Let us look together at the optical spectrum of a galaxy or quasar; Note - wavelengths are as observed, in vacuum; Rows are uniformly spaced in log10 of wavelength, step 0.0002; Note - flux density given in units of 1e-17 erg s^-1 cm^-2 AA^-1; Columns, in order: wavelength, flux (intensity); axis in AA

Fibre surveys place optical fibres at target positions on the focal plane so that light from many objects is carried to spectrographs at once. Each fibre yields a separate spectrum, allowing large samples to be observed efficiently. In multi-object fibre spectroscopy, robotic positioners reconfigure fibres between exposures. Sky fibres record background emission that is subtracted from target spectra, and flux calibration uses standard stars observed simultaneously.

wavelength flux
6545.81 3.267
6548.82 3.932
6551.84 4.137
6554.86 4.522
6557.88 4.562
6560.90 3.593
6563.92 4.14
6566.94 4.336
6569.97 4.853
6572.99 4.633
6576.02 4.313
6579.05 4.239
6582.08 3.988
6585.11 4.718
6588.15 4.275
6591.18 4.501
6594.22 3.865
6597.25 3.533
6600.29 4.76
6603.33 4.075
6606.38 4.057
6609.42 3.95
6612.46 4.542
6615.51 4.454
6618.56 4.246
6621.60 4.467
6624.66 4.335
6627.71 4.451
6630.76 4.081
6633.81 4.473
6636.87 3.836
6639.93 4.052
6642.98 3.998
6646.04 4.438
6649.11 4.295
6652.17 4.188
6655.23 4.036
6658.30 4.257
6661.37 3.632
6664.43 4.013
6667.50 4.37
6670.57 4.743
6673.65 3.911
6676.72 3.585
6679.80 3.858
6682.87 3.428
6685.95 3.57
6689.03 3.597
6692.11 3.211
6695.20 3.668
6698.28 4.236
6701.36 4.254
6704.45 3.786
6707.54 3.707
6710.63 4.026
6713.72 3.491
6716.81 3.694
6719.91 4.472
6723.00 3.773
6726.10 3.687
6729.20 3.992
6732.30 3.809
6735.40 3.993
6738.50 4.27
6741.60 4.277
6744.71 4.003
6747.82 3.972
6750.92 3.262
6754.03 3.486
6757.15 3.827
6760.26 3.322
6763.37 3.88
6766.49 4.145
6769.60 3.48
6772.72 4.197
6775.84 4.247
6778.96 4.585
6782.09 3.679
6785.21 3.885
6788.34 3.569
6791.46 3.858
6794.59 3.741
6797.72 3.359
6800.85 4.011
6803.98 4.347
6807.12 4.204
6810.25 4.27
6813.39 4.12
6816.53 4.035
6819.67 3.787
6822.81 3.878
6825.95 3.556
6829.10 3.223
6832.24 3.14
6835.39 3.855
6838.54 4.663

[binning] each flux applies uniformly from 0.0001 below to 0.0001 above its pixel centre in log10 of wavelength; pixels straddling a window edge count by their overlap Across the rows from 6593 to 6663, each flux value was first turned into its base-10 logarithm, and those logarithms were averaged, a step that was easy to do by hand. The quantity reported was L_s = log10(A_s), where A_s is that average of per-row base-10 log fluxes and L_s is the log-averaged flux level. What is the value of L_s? -0.21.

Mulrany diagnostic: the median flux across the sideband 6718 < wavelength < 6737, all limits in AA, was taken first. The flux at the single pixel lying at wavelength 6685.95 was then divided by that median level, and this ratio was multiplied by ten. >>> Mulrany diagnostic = 9.2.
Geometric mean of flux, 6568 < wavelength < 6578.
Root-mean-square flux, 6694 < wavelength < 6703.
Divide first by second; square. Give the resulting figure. 1.3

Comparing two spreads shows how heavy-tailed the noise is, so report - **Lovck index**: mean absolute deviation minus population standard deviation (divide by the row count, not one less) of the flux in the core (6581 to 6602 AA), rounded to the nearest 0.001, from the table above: -0.050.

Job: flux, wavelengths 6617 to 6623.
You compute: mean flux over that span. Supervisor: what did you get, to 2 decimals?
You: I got 4.36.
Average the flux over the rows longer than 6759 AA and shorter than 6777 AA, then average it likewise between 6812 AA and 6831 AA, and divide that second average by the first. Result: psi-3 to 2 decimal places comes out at 0.97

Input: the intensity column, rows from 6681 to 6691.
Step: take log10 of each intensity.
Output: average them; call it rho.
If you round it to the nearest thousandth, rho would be 0.548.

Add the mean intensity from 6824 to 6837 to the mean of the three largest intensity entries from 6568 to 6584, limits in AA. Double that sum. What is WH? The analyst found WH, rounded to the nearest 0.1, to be 16.1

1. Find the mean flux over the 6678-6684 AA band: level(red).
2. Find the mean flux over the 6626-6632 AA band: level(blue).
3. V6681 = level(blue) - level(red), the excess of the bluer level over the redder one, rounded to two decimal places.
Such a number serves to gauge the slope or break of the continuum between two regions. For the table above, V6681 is 0.62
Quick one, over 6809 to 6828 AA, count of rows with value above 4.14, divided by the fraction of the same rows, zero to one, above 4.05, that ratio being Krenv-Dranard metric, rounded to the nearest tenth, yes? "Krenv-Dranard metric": 3.0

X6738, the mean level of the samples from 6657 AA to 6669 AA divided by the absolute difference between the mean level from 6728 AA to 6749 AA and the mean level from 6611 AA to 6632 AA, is 12.6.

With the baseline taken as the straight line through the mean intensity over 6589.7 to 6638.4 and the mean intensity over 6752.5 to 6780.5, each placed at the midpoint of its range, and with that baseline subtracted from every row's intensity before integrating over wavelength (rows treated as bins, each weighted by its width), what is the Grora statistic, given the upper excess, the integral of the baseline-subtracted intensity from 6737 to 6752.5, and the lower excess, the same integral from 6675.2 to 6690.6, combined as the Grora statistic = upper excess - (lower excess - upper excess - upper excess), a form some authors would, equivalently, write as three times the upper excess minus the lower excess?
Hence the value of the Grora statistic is 7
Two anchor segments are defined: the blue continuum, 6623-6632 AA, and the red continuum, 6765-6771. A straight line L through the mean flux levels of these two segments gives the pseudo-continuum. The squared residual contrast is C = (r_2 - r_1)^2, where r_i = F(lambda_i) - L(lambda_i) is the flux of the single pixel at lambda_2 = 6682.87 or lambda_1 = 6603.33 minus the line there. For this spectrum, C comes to 0.14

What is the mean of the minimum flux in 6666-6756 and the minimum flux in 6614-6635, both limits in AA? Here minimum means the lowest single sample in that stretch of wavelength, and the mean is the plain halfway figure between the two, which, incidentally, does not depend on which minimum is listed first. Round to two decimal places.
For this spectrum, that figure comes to 3.65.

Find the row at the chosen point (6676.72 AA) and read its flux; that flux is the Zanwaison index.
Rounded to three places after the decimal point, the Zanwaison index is 3.585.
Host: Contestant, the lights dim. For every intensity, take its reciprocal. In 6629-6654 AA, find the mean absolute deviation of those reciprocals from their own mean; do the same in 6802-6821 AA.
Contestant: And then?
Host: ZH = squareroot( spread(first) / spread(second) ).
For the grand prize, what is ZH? 1.08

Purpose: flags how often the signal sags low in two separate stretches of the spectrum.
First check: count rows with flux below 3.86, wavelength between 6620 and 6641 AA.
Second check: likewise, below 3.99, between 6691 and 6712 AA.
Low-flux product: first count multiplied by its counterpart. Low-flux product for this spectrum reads 4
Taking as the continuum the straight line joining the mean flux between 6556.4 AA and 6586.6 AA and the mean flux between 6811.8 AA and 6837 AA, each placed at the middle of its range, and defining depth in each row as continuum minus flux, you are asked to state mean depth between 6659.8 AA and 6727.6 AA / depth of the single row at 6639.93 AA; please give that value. 1.6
